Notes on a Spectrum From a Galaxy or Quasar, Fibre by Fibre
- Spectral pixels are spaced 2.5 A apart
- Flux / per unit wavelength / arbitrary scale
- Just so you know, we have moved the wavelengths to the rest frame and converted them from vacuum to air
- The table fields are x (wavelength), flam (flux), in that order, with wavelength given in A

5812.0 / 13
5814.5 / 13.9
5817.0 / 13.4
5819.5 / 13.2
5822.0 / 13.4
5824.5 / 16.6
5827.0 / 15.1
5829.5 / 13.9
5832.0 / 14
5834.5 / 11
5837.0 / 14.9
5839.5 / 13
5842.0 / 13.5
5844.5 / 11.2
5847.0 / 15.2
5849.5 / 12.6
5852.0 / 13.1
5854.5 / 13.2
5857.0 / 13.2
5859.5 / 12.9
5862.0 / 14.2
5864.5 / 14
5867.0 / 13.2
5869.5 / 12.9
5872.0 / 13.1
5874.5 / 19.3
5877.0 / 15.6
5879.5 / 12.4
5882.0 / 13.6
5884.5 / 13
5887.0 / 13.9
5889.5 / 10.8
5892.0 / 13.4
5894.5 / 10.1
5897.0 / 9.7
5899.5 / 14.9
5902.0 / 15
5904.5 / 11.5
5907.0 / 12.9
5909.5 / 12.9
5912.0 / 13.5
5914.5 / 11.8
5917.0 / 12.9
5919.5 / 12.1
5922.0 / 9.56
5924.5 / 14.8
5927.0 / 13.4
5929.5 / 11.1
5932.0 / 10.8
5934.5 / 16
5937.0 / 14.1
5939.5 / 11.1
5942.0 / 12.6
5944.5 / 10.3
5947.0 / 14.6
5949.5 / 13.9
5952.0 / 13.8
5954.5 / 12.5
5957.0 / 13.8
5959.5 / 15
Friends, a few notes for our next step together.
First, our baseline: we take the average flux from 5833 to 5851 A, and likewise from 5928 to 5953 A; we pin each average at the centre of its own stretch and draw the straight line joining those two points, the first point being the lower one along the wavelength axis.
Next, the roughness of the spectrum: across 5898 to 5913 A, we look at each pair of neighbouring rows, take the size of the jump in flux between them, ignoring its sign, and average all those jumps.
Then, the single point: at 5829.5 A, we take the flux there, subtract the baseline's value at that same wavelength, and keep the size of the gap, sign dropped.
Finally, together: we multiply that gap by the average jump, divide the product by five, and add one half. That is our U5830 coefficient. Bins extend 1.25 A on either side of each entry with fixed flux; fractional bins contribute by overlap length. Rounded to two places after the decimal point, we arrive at 0.68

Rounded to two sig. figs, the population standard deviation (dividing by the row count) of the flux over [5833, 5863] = 1.2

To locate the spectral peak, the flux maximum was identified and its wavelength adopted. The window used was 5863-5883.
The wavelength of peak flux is 5874.5 A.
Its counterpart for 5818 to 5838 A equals 5824.5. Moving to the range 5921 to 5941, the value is 5934.5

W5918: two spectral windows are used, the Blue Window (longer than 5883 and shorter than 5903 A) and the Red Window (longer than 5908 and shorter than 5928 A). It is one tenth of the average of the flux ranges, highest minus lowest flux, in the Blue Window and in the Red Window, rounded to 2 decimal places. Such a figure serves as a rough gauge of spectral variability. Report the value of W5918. 0.53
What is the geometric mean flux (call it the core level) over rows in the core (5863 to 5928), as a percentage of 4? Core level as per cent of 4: 324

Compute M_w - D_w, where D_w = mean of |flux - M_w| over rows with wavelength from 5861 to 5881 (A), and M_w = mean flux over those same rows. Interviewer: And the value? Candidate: 12.8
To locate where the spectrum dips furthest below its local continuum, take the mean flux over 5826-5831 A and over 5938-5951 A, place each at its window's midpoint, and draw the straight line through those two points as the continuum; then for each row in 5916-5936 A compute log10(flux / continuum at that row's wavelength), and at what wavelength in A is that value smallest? 5922.0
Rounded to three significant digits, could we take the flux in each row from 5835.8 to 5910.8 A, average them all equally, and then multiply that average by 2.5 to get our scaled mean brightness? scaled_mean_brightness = 33.3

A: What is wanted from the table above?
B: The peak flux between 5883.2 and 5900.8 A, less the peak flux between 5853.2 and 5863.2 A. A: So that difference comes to 1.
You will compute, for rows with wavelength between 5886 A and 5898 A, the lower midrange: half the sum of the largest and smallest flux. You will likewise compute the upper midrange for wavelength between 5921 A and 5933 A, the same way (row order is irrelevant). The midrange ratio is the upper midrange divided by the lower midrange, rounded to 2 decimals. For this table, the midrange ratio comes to 1.03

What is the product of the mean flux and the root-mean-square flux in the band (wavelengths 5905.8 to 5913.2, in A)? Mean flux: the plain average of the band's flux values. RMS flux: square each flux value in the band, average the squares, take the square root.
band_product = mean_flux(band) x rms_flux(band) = 172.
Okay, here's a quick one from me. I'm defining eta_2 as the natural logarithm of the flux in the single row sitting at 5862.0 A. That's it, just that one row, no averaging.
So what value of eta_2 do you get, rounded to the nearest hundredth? 2.65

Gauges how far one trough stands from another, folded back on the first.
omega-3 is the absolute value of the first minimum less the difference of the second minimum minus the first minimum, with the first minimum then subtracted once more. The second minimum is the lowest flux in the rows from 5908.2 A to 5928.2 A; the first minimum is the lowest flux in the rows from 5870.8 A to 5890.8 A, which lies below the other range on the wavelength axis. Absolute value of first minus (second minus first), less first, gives 1.2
